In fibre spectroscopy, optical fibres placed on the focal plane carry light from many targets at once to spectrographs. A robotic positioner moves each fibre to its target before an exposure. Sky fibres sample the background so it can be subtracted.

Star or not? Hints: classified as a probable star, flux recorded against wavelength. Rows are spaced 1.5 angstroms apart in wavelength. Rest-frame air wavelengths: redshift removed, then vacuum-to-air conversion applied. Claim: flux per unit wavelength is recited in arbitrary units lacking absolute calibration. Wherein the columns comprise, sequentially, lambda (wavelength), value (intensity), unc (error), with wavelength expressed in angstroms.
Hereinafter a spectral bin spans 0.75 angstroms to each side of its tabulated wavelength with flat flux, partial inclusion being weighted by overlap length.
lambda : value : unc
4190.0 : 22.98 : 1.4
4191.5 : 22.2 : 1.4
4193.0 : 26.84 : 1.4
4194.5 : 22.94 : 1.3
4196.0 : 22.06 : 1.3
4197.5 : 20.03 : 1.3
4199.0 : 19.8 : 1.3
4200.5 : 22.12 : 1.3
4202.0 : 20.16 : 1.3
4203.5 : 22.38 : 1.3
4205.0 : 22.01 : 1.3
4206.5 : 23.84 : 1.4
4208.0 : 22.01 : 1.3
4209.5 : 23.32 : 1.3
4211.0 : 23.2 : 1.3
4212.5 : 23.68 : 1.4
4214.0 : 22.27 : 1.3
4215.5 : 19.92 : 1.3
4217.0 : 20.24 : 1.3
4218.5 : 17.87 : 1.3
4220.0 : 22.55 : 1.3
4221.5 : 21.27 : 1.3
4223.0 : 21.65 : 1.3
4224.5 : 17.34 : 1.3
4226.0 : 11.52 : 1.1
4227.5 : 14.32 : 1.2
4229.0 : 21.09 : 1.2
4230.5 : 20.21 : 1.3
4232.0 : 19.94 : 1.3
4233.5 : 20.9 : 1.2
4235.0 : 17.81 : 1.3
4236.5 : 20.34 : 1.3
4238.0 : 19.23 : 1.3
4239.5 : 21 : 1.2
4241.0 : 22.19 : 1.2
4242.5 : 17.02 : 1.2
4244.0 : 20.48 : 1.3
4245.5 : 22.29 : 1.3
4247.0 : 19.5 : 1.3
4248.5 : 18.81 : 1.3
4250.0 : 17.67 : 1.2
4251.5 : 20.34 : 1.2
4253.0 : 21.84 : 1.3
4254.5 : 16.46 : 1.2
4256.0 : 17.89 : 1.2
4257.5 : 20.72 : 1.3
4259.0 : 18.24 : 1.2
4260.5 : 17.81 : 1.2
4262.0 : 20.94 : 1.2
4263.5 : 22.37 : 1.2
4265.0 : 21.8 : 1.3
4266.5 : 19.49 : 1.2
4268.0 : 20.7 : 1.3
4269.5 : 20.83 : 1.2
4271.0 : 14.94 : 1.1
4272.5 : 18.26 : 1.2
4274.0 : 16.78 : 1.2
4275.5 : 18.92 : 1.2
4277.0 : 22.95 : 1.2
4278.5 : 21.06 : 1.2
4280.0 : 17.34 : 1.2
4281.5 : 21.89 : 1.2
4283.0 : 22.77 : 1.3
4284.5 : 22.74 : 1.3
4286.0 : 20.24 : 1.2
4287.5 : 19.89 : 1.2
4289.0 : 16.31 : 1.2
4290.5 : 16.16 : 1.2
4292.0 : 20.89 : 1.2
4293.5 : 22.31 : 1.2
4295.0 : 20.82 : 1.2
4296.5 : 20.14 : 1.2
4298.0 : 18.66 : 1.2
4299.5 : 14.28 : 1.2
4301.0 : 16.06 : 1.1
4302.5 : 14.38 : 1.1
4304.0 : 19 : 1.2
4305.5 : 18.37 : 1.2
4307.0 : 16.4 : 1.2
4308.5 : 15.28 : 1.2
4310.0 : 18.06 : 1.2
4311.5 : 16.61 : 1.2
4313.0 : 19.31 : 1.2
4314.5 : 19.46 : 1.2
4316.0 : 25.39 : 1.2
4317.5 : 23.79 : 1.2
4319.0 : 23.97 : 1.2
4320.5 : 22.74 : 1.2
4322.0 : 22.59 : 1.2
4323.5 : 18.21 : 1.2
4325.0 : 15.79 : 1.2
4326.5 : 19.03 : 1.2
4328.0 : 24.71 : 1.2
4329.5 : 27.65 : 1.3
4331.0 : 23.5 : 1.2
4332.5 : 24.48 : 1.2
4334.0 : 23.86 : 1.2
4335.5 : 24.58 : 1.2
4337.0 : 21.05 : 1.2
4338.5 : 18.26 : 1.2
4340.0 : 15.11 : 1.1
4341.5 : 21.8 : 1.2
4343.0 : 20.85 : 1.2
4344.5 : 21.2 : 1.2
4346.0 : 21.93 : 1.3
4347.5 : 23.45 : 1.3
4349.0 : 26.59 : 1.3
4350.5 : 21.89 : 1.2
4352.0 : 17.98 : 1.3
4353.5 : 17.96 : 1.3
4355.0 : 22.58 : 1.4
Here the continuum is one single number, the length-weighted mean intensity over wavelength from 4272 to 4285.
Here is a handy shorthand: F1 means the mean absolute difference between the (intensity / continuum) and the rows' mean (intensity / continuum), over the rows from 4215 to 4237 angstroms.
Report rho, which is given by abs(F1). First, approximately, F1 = 0.110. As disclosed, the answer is 0.110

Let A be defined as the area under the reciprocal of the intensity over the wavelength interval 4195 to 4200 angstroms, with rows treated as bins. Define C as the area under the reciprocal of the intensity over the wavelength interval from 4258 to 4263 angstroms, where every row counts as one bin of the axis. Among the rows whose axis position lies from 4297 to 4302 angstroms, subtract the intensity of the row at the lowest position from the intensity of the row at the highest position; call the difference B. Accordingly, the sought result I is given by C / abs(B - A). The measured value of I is 0.092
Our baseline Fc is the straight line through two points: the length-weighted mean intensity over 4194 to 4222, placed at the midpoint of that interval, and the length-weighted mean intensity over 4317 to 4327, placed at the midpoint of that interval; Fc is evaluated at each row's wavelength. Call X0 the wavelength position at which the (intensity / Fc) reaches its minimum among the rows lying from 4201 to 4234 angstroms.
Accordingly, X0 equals 4226.0 angstroms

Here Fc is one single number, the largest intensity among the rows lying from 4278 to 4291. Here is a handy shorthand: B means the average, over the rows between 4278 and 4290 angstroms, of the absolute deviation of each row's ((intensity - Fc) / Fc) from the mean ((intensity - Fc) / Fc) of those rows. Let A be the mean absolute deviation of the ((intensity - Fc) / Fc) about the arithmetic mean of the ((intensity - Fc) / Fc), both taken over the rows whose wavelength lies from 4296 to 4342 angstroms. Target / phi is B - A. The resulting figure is -0.06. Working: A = 0.14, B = 0.081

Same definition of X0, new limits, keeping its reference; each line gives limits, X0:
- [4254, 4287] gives 4271.0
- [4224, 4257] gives 4226.0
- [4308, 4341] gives 4340.0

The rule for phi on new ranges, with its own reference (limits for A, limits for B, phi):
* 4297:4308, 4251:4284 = 0.01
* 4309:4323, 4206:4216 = -0.07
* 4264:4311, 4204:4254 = -0.01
